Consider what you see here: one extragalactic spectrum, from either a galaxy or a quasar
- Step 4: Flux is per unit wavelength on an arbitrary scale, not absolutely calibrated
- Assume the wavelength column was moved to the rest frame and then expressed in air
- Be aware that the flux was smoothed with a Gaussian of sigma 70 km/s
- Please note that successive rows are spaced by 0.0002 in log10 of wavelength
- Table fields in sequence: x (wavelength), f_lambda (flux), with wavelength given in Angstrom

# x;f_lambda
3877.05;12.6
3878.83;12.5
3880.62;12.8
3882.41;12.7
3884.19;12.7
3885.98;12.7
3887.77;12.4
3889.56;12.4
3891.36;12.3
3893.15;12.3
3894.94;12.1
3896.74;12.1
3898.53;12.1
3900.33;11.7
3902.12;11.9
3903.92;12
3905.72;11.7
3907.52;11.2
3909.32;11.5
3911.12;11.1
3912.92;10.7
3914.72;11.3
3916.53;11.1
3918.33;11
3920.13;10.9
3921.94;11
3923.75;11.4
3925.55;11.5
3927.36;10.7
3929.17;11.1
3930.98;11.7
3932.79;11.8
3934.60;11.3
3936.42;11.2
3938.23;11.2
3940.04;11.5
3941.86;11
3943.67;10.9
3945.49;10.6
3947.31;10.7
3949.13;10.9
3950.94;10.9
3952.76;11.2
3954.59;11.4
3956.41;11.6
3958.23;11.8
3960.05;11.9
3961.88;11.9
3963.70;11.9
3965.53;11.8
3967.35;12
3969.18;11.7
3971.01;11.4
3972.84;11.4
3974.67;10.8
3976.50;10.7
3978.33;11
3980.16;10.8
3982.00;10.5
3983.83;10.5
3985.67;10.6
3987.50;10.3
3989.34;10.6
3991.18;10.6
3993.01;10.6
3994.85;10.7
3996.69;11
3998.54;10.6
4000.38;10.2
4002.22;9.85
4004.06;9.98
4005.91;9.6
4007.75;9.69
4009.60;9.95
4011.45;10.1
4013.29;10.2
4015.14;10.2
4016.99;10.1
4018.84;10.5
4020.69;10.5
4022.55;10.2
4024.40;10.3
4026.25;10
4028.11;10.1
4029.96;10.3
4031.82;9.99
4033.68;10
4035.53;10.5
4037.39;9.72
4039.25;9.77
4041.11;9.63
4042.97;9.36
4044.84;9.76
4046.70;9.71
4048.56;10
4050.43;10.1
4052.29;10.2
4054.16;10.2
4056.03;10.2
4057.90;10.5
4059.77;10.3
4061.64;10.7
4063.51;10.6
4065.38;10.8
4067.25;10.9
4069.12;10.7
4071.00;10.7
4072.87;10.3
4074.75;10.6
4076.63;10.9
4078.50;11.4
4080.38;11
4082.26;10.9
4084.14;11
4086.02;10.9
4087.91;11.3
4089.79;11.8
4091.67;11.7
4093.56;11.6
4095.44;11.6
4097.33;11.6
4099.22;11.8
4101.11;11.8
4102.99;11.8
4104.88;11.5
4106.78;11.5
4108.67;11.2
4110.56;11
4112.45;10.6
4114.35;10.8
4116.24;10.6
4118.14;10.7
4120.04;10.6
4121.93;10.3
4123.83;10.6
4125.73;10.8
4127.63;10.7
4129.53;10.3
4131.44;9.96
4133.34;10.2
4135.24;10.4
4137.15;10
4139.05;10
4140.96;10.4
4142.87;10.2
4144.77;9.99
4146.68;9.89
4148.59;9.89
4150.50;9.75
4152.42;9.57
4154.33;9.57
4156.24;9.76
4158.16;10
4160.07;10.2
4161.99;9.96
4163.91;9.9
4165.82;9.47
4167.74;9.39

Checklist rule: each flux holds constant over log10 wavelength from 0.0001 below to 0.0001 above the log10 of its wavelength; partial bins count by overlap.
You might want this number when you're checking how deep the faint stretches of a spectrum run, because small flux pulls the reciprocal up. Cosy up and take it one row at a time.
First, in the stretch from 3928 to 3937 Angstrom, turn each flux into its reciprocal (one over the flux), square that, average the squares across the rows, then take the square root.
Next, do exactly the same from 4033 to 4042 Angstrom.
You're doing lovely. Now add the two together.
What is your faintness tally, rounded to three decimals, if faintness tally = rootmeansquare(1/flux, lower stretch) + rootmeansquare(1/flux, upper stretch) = 0.189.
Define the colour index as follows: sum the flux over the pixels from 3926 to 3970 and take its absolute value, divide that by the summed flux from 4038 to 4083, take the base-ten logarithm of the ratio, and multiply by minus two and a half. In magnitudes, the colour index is -0.10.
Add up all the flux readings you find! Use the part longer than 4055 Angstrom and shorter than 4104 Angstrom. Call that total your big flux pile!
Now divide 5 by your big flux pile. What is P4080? 0.0174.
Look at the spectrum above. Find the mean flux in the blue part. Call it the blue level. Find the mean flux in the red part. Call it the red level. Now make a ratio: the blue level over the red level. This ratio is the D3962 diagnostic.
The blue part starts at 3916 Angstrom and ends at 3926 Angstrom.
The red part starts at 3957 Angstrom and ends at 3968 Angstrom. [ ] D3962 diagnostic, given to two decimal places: 0.94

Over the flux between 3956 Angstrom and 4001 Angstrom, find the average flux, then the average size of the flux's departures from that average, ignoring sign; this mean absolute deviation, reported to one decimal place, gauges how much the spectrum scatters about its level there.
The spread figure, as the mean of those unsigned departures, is 0.5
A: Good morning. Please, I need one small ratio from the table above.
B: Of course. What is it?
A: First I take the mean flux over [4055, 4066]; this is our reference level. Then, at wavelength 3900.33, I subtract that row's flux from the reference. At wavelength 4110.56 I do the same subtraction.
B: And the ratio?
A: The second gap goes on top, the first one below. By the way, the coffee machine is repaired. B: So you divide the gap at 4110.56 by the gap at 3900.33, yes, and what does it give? 0.4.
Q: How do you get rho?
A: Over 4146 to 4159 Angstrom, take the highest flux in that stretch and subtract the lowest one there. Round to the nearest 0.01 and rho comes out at 0.43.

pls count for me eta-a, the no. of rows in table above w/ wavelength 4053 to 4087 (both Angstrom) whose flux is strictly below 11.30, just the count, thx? 17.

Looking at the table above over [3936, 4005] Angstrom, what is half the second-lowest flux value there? 4.99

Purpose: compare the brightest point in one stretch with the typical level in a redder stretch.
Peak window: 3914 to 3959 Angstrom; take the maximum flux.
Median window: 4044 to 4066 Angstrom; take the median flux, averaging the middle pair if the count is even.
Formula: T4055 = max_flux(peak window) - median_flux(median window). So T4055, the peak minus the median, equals 1.60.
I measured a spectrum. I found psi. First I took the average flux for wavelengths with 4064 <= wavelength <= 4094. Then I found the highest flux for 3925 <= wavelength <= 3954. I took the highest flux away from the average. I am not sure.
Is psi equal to -0.8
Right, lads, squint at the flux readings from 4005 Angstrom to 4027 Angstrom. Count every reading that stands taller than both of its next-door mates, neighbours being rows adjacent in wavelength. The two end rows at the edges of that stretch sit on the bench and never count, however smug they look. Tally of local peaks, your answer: 1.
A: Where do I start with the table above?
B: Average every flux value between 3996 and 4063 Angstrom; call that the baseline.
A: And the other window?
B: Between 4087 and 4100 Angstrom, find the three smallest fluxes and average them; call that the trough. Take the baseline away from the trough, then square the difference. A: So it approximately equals 1.9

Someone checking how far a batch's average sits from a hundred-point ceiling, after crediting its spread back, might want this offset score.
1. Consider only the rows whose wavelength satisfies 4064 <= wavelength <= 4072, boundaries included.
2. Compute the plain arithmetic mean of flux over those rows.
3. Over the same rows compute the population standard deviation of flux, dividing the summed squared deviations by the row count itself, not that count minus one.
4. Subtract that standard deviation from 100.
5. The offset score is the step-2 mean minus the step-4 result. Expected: -89.1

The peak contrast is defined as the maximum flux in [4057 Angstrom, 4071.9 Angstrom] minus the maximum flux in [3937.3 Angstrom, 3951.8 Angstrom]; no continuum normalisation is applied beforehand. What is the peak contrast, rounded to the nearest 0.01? -0.60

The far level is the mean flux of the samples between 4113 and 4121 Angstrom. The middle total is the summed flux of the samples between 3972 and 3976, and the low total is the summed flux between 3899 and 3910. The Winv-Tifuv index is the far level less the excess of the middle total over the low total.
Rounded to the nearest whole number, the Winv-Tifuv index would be 58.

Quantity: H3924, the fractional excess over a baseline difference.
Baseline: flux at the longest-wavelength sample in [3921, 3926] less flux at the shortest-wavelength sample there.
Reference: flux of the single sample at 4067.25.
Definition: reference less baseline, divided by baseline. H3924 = 21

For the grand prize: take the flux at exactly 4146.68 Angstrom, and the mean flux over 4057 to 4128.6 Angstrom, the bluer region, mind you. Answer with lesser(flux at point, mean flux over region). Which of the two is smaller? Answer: 9.9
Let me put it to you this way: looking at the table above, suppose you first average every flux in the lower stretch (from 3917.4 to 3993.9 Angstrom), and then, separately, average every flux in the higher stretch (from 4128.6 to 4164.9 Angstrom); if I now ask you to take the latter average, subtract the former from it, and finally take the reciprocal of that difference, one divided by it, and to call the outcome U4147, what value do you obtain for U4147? -0.9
